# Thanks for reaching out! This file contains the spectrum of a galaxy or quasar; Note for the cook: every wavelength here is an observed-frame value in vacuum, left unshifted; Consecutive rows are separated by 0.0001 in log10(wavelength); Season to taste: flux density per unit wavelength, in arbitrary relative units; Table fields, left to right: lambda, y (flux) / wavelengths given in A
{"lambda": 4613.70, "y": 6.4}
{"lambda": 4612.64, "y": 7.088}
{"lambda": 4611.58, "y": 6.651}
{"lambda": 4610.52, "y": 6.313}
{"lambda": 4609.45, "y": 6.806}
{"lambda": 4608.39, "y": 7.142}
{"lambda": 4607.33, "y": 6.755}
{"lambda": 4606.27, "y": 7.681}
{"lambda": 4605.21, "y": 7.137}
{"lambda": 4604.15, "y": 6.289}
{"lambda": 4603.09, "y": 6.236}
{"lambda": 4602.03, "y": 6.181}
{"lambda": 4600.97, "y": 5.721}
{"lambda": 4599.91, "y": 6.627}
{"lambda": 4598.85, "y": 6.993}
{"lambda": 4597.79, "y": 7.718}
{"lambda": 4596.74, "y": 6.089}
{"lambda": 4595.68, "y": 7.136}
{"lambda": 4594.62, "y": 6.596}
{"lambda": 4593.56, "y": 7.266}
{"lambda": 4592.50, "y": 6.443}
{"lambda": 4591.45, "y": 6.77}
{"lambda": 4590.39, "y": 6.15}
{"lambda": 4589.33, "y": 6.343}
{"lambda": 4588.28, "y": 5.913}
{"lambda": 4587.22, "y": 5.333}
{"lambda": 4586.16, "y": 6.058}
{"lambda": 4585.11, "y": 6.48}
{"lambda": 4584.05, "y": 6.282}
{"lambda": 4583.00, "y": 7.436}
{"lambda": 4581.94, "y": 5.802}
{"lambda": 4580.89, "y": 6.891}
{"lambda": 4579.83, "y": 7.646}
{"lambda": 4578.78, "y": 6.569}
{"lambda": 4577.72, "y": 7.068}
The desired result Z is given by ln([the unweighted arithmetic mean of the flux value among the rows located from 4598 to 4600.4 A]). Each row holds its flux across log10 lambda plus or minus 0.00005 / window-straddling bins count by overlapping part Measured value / 1.92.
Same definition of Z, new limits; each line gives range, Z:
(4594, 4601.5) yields 1.90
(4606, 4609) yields 1.97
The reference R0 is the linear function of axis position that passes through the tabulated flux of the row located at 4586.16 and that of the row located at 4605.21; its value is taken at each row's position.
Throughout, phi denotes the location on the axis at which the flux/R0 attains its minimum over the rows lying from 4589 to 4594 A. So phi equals 4590.39 A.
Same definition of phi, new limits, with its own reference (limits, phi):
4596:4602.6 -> 4600.97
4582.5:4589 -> 4587.22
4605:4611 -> 4610.52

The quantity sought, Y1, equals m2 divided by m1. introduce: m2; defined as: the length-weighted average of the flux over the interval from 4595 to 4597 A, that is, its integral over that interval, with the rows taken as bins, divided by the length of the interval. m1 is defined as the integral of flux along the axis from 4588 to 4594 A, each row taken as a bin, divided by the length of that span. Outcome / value 1.03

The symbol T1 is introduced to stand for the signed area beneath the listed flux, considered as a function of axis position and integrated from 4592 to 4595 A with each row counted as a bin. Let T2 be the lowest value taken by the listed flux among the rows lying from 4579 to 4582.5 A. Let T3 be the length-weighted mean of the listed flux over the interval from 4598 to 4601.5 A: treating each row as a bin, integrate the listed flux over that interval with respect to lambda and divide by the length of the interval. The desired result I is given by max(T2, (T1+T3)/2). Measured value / 13.4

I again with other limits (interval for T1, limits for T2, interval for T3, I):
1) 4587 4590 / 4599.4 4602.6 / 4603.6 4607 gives 12.4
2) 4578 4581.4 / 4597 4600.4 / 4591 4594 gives 15.4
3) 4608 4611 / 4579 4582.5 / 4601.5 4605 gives 13.2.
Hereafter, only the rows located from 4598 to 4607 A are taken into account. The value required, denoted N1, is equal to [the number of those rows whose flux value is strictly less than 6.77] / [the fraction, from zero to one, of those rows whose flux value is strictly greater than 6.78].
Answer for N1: 13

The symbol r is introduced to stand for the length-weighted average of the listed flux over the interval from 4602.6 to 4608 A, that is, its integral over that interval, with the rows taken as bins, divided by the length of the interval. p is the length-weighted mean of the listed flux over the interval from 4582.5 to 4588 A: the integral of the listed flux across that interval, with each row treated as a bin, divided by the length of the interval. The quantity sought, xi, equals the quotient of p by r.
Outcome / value 0.92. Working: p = 6.29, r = 6.8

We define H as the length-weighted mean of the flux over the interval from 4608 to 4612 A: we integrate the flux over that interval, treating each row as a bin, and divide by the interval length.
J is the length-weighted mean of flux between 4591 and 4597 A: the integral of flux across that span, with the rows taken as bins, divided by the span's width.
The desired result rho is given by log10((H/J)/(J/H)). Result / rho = 0.00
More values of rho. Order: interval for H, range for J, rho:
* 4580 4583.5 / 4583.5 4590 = 0.10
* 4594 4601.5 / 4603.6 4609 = -0.04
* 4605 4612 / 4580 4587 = 0.05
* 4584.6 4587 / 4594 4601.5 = -0.07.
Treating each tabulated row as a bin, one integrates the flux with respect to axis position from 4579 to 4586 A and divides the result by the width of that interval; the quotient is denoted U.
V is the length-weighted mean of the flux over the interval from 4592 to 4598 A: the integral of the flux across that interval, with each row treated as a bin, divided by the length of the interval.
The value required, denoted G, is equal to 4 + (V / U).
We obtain 5.02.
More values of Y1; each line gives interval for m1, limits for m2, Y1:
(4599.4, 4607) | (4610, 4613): 1.02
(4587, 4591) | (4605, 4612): 1.15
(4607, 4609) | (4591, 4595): 0.97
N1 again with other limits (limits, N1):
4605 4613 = 5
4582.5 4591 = 56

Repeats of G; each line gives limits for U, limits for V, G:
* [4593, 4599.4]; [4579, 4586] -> 4.96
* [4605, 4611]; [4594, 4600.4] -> 4.99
